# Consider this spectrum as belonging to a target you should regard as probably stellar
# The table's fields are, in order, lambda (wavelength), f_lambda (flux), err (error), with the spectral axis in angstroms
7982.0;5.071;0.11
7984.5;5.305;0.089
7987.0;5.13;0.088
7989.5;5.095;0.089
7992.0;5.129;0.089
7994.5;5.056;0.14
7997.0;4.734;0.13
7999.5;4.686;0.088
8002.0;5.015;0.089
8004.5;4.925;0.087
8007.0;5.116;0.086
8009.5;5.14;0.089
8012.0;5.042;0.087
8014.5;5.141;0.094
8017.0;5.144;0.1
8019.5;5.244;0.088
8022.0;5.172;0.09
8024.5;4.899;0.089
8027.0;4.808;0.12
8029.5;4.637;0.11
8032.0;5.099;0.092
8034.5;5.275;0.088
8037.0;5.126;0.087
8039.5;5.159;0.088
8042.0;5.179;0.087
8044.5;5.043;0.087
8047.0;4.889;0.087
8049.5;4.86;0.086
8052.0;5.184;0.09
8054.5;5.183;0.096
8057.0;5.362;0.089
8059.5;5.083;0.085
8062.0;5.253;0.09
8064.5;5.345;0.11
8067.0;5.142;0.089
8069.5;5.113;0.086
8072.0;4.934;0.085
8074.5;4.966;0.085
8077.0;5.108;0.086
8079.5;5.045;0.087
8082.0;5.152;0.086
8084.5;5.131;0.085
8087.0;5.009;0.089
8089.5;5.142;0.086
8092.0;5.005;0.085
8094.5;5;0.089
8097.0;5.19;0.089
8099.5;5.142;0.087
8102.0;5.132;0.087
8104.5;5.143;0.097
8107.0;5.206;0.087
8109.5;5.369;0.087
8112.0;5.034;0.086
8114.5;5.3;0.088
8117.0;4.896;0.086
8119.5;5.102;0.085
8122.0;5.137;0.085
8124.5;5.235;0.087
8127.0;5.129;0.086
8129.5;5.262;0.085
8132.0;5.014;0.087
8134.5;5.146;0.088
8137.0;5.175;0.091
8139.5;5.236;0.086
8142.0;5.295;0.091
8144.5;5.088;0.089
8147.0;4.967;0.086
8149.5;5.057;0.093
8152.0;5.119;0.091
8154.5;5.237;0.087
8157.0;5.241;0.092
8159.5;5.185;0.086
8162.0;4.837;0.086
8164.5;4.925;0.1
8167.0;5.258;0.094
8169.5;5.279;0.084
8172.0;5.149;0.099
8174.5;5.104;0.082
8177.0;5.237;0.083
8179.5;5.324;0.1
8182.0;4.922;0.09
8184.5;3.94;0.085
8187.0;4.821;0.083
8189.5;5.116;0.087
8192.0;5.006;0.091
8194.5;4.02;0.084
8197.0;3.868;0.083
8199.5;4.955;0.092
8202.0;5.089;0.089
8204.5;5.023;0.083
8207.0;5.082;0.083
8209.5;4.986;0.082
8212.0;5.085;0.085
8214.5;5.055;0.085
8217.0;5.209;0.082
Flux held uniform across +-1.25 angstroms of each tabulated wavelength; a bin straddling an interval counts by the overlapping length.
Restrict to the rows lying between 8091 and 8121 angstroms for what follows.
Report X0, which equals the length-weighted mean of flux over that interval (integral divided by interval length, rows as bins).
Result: 5.13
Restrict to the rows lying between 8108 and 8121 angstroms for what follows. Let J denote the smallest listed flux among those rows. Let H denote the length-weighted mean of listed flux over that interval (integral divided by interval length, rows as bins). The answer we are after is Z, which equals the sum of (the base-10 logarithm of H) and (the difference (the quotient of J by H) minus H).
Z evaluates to -3.48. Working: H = 5.14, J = 4.896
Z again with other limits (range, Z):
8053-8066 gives -3.55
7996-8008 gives -3.25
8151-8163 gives -3.48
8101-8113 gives -3.49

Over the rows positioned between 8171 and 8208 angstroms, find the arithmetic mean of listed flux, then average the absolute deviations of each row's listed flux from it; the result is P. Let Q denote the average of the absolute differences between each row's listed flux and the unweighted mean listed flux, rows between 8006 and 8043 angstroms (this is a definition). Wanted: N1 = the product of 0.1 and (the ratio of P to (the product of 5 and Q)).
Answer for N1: 0.059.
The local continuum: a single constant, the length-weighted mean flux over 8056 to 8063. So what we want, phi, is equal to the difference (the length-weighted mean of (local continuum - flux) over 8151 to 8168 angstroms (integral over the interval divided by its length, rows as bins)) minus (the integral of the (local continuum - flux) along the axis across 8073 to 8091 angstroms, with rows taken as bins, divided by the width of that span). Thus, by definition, -0.04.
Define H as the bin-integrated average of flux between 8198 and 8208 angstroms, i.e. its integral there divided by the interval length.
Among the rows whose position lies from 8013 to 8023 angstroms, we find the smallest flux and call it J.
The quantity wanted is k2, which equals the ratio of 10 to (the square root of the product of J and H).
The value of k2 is 1.971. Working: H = 5.01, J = 5.141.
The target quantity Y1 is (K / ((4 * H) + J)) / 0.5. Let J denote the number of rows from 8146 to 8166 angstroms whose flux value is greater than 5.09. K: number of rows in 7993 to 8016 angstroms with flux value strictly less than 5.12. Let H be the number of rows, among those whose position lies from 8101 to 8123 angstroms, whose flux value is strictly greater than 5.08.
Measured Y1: 0.44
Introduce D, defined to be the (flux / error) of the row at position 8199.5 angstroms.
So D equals 54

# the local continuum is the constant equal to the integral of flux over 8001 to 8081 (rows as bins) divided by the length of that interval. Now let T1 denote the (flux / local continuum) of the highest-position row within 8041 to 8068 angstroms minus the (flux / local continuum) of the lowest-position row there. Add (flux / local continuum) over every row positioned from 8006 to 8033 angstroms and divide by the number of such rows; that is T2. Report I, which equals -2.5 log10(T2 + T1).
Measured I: 0.02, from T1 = -0.01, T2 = 0.99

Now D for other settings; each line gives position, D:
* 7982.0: 46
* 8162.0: 56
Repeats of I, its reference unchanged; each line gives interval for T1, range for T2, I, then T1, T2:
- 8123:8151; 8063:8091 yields 0.04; -0.04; 1.00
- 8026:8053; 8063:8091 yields -0.08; 0.07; 1.00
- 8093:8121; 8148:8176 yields -0.03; 0.02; 1.01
